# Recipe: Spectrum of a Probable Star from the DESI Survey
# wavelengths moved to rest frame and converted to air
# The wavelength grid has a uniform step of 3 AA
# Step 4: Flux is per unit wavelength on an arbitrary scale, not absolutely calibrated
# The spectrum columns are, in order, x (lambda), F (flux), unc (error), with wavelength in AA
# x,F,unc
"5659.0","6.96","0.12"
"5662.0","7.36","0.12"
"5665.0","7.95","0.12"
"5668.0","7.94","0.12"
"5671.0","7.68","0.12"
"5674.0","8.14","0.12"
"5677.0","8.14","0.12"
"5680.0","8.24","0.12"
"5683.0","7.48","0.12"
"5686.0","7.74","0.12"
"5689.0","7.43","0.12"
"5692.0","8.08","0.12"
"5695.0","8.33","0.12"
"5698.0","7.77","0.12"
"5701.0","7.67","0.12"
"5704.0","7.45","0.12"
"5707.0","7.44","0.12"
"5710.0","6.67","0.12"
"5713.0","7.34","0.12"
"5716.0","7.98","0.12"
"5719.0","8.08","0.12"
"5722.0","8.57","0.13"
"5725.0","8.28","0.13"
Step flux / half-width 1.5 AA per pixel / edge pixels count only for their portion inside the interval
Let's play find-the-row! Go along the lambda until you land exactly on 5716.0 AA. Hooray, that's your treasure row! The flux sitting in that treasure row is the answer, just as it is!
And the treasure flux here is 7.98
